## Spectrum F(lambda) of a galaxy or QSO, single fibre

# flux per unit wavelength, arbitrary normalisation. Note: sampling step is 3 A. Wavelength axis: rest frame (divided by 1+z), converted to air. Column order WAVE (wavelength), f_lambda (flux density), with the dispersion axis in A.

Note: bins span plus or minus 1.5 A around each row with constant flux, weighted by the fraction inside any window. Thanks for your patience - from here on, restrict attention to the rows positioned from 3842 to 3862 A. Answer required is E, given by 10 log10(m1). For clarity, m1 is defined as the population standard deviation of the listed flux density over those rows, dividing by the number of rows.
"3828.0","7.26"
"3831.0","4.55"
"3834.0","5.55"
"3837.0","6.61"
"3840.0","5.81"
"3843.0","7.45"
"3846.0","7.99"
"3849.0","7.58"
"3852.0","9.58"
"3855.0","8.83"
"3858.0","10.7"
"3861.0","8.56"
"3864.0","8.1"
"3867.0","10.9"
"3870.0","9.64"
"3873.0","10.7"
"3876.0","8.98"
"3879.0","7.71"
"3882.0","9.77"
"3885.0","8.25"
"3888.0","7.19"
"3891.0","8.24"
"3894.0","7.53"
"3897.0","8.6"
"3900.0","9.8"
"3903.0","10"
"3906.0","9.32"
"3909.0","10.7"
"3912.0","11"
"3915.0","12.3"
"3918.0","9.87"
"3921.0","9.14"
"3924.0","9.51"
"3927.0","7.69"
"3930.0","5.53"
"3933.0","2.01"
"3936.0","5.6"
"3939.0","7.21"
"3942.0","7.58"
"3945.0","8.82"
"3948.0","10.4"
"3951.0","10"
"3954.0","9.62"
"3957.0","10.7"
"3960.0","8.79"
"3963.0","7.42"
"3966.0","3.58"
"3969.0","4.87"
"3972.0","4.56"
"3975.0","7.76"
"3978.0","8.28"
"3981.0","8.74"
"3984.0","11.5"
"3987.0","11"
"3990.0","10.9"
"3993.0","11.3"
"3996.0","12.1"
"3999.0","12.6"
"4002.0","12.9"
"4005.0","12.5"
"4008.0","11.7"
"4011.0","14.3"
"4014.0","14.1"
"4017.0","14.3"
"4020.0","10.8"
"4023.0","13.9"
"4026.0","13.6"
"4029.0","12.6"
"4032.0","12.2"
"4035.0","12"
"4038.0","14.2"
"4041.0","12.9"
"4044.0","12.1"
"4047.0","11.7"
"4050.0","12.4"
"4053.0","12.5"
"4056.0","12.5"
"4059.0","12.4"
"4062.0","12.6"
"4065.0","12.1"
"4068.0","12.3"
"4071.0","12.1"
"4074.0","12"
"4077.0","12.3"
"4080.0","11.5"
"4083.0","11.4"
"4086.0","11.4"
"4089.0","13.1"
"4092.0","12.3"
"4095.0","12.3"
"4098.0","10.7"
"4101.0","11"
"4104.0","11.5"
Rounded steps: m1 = 1.1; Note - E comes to 0.3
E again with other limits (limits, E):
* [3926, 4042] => 5.0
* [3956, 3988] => 4.1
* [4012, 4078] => -0.6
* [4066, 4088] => -4.2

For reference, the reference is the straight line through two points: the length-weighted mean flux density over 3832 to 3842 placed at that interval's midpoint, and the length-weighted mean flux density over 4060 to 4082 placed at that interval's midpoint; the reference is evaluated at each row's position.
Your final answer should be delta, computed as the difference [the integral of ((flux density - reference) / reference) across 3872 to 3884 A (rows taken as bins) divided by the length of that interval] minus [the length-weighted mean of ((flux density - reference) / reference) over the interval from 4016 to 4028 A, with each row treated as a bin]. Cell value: 0.09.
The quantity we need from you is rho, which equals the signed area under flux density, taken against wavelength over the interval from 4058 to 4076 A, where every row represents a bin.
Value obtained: 220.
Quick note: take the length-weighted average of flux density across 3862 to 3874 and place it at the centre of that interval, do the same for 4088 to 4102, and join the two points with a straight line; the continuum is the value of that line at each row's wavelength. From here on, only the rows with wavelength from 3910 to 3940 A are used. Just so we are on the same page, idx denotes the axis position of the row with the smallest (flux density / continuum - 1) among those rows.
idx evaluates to 3933.0 A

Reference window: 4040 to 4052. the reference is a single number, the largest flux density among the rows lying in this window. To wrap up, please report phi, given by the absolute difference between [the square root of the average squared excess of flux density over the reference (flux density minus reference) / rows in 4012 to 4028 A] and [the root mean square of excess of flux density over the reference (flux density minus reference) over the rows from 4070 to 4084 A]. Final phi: 0.3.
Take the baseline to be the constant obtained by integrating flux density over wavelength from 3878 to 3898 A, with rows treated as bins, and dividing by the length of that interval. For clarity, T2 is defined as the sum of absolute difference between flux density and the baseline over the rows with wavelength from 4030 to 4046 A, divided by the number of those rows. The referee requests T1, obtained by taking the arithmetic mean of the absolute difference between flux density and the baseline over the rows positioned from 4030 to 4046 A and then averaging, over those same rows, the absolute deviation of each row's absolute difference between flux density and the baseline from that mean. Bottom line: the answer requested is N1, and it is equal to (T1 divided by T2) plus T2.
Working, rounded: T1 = 0.70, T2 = 4.5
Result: 4.6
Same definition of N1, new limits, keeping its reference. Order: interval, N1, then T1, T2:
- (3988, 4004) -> 4.0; 0.69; 3.8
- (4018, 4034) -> 4.6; 0.90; 4.4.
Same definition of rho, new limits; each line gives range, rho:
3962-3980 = 110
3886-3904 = 153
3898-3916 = 188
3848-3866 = 162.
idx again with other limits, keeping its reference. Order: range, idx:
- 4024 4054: 4047.0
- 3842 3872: 3843.0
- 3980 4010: 3981.0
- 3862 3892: 3888.0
